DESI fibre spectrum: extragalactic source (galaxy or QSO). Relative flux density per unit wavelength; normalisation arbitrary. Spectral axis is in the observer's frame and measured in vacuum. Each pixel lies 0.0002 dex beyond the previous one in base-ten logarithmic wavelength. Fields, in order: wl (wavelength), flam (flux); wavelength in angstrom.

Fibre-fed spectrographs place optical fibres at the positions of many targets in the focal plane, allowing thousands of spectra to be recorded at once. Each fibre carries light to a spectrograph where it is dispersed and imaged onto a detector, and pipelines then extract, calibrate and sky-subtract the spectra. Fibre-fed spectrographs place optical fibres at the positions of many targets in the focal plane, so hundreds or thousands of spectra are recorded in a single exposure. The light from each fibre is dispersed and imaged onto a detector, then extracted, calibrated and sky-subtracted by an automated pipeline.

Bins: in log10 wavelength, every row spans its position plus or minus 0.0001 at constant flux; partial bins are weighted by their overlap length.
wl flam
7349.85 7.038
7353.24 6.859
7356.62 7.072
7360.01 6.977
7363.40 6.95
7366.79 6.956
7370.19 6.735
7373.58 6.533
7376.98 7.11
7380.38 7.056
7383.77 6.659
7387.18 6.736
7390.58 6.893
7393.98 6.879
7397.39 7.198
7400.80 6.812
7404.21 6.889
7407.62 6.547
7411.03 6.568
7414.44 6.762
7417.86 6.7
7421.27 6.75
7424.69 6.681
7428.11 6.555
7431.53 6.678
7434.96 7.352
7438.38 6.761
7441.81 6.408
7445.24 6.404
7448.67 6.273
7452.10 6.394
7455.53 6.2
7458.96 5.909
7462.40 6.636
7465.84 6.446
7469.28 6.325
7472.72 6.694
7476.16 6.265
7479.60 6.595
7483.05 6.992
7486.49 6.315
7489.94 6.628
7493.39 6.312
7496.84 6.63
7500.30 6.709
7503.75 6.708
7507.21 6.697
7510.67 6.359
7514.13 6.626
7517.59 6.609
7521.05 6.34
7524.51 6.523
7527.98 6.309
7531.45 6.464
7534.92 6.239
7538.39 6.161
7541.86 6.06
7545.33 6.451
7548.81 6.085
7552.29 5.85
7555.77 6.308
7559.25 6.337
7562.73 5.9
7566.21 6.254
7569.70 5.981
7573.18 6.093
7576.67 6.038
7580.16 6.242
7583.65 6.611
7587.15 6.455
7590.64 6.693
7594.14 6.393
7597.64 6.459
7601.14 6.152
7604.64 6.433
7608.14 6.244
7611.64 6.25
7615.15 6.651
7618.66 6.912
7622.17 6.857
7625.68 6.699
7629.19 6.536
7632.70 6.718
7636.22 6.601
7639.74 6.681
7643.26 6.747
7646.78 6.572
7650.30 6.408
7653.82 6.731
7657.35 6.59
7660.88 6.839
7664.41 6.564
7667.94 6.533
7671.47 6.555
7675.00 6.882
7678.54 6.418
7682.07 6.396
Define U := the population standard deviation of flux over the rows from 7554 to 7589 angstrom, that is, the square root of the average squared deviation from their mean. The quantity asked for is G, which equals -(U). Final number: -0.210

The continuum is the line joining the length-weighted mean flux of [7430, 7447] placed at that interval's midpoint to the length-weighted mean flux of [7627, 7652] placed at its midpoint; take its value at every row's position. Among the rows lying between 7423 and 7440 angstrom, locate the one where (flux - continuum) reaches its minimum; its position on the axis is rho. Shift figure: 7428.11 angstrom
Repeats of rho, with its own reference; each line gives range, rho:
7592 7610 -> 7601.14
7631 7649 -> 7646.78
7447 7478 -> 7458.96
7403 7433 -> 7407.62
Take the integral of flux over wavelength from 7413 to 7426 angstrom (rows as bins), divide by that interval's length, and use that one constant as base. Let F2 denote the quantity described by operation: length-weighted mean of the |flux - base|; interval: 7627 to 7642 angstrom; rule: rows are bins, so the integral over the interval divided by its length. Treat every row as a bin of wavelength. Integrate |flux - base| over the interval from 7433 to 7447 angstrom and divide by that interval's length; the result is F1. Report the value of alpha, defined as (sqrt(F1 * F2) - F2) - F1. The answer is -0.24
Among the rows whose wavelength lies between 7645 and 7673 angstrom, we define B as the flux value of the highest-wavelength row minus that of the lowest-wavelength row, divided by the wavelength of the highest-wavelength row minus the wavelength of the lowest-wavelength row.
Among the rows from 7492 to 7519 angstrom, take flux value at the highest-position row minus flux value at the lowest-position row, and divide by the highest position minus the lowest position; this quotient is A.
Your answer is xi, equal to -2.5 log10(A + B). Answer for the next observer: 4.8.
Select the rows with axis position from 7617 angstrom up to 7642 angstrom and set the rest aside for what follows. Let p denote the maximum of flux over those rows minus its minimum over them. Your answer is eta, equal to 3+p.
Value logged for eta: 3.4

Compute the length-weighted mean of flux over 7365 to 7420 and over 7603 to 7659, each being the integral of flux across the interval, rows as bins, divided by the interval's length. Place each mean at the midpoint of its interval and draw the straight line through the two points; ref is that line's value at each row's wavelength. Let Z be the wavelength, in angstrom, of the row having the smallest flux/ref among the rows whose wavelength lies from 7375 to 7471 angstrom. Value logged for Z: 7458.96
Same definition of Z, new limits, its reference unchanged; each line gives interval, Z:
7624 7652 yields 7650.30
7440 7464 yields 7458.96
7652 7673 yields 7667.94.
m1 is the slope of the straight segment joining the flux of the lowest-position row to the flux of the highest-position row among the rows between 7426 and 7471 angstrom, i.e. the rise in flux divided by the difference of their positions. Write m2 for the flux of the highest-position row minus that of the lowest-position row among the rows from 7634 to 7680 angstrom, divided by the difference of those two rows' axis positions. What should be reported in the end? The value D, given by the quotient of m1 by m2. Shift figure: 1.3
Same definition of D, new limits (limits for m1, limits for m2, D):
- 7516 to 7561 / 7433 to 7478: 0.2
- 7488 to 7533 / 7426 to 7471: 0.7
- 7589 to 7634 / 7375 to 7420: -0.1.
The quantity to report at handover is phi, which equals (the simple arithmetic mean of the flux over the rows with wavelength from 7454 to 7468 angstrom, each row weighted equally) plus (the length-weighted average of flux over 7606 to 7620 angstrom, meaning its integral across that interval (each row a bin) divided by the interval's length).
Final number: 12.8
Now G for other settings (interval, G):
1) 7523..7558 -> -0.200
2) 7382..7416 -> -0.180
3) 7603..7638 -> -0.217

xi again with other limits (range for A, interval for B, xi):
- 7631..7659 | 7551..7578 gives 6.5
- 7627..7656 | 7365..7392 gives 5.7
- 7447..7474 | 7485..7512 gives 4.3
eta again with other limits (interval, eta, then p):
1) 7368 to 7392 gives 3.6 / 0.58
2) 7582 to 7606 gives 3.5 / 0.54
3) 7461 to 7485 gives 3.7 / 0.73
